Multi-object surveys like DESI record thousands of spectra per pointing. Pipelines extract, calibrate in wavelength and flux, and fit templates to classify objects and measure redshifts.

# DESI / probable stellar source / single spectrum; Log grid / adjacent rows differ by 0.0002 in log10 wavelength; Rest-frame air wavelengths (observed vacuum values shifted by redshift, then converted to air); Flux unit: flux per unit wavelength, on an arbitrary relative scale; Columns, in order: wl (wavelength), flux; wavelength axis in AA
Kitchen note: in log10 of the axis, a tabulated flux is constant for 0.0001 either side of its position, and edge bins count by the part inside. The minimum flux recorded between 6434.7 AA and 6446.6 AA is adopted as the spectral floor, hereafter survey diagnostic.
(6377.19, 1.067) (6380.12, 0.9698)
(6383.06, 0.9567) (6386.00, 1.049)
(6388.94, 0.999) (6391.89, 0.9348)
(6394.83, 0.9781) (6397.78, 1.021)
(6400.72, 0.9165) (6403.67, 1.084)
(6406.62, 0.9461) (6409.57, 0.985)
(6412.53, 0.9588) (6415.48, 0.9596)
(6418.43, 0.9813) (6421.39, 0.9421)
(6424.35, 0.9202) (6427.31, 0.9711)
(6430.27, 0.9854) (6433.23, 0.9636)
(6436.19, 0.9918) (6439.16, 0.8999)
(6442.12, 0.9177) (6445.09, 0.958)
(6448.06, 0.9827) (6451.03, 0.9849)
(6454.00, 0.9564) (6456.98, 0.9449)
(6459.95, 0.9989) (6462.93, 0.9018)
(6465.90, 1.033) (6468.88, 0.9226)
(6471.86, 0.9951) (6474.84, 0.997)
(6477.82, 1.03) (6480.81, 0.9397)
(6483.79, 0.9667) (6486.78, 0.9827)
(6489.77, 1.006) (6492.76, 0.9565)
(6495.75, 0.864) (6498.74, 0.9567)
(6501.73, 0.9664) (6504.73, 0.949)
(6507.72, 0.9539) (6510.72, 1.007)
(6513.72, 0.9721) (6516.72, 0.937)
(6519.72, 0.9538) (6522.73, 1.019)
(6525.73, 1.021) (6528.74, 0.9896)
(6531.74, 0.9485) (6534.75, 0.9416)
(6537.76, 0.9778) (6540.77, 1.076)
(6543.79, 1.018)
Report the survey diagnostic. 0.8999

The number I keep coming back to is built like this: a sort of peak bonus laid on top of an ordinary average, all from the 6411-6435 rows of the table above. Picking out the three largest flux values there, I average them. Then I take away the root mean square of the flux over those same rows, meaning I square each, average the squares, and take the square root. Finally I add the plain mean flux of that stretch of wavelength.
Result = 0.98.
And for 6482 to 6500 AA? 0.98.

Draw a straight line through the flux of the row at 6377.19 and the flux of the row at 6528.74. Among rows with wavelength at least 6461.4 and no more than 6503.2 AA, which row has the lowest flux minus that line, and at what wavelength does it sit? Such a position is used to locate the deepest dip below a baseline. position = 6495.75 AA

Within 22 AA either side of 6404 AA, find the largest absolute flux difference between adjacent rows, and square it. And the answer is 0.028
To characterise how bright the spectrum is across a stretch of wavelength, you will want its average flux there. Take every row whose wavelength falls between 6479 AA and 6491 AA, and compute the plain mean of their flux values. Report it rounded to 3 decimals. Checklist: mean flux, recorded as 0.974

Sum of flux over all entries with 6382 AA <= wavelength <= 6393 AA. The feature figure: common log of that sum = 0.60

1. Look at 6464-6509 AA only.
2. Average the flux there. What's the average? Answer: 0.968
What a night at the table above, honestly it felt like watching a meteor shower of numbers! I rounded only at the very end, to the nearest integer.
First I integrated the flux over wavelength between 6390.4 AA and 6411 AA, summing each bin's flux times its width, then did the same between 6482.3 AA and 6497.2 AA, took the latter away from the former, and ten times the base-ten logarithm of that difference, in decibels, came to 8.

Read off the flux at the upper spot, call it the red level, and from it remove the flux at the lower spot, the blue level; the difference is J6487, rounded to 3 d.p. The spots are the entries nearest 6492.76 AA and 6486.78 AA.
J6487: -0.026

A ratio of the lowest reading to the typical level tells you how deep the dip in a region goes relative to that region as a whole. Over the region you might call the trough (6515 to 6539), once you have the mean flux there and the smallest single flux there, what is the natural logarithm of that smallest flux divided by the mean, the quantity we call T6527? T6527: -0.038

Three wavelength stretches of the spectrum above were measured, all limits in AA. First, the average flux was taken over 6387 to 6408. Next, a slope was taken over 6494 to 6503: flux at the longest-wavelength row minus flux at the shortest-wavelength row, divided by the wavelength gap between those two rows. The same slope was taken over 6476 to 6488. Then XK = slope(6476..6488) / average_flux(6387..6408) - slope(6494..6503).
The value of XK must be -0.022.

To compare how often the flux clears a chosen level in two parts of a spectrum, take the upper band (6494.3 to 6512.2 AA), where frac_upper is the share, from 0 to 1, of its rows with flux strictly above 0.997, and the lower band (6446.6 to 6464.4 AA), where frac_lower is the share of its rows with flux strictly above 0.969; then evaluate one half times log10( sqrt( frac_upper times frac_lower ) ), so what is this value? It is -0.270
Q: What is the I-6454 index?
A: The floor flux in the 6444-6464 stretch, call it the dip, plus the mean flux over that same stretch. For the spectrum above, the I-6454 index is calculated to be 1.86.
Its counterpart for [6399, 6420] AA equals 1.89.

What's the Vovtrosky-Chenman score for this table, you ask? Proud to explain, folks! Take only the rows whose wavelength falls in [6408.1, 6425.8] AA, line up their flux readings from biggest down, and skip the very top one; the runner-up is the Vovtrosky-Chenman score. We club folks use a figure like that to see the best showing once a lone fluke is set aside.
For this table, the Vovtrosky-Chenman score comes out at 0.9813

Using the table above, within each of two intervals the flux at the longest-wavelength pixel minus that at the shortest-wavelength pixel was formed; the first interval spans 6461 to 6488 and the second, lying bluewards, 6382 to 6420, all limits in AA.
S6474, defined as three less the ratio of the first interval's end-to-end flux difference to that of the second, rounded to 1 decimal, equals -0.3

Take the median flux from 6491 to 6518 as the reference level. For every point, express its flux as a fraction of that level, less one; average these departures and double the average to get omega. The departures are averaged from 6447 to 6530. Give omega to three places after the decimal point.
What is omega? 0.030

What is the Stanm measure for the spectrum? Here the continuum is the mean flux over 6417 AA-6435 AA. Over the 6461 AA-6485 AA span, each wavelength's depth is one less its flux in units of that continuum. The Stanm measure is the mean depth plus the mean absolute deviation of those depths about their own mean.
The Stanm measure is 0.029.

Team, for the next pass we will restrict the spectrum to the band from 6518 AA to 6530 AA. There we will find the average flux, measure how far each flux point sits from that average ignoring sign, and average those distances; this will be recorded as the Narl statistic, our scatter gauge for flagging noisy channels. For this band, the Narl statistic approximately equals 0.024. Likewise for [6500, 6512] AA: 0.019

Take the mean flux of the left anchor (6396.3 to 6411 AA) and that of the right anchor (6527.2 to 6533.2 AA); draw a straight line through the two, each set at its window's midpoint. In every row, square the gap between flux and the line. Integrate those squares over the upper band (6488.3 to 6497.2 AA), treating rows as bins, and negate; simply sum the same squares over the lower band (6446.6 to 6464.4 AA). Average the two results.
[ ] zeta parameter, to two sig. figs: -0.016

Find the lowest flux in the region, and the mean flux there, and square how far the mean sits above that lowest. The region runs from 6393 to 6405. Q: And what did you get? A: 0.007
